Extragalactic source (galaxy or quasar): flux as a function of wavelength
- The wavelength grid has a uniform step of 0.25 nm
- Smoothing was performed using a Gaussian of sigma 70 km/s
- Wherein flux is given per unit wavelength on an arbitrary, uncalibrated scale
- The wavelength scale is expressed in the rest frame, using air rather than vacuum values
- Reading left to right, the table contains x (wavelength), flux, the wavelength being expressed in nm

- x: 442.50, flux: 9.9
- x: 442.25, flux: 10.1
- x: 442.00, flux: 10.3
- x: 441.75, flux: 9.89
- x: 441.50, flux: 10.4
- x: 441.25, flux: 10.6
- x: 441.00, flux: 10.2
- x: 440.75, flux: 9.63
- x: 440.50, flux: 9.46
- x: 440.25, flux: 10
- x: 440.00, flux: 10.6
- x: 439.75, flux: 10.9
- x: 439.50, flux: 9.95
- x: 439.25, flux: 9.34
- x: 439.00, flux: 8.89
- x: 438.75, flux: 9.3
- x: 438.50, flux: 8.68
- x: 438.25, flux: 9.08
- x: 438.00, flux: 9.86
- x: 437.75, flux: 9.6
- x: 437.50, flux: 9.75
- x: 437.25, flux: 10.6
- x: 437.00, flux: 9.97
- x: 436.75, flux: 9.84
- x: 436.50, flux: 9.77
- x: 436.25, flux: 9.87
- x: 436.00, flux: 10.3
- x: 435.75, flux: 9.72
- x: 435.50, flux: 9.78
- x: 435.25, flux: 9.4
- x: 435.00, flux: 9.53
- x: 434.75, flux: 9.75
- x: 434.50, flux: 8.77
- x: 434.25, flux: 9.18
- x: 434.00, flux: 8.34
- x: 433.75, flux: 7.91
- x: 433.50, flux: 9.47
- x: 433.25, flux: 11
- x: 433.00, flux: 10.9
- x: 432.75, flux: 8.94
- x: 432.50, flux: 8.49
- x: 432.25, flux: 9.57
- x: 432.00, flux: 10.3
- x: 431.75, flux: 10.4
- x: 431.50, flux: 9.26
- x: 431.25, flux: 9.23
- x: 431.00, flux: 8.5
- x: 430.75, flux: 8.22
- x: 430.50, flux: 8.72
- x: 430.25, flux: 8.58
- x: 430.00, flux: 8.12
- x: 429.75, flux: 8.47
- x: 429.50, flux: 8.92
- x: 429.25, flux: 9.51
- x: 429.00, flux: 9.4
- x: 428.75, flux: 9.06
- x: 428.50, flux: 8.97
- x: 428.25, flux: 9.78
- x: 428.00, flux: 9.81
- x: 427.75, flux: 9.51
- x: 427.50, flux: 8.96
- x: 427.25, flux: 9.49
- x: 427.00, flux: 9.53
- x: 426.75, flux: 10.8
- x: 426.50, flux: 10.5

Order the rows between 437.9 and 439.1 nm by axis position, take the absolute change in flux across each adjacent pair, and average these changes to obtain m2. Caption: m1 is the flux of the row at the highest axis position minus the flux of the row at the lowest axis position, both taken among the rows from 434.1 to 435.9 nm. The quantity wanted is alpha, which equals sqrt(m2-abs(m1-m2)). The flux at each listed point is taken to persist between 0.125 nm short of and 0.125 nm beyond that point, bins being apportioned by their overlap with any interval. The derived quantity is 0.73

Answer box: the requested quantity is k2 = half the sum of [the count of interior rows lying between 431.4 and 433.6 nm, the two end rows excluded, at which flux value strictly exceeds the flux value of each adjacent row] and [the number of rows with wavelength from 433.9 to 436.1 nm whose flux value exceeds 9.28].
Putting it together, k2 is 4.0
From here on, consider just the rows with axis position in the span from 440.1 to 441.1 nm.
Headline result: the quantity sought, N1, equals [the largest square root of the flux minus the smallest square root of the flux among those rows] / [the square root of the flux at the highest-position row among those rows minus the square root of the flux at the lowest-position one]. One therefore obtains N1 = 4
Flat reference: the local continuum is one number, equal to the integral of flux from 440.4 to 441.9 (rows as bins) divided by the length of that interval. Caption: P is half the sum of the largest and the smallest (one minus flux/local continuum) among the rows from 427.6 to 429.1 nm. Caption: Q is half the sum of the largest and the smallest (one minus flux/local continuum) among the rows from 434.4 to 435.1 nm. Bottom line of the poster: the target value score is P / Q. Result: 0.83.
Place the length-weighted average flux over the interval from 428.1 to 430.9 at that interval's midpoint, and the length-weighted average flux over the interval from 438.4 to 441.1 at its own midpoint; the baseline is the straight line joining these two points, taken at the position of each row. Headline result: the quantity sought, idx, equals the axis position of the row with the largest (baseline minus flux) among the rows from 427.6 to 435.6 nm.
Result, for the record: 433.75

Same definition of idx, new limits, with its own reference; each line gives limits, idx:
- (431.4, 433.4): 432.50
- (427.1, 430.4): 430.00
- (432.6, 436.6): 433.75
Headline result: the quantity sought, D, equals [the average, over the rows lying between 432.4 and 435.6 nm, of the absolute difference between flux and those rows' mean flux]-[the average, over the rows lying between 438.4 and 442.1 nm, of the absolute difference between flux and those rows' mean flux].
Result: 0.15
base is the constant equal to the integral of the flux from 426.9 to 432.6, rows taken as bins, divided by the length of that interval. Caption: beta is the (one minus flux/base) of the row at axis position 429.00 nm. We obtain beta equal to -0.03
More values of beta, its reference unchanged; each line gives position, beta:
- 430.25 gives 0.06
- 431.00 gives 0.07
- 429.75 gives 0.08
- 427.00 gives -0.04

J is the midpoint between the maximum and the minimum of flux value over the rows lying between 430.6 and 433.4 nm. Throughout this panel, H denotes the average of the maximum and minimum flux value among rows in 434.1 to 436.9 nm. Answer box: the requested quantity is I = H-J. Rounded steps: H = 9.5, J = 9.6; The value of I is -0.1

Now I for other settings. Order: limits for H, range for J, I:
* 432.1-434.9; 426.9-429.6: 0.1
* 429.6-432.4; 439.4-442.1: -0.9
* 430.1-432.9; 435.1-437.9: -0.7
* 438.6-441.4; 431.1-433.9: 0.4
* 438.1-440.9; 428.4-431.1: 1.0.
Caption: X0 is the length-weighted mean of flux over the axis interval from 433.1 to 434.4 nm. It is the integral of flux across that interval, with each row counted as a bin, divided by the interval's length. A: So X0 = 9.2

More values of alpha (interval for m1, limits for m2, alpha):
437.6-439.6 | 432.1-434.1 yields 0.59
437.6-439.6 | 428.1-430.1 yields 0.59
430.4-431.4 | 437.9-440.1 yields 0.71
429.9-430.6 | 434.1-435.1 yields 0.69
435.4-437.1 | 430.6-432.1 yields 0.44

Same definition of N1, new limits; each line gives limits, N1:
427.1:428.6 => -2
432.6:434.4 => 13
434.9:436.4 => 3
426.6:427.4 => -1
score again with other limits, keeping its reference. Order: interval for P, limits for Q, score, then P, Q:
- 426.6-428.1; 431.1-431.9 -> 0.72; 0.016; 0.02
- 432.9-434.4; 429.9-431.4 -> 0.43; 0.059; 0.14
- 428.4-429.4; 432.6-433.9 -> 1.37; 0.080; 0.06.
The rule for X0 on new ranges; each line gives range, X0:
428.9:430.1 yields 8.9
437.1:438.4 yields 9.8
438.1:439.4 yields 9.1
